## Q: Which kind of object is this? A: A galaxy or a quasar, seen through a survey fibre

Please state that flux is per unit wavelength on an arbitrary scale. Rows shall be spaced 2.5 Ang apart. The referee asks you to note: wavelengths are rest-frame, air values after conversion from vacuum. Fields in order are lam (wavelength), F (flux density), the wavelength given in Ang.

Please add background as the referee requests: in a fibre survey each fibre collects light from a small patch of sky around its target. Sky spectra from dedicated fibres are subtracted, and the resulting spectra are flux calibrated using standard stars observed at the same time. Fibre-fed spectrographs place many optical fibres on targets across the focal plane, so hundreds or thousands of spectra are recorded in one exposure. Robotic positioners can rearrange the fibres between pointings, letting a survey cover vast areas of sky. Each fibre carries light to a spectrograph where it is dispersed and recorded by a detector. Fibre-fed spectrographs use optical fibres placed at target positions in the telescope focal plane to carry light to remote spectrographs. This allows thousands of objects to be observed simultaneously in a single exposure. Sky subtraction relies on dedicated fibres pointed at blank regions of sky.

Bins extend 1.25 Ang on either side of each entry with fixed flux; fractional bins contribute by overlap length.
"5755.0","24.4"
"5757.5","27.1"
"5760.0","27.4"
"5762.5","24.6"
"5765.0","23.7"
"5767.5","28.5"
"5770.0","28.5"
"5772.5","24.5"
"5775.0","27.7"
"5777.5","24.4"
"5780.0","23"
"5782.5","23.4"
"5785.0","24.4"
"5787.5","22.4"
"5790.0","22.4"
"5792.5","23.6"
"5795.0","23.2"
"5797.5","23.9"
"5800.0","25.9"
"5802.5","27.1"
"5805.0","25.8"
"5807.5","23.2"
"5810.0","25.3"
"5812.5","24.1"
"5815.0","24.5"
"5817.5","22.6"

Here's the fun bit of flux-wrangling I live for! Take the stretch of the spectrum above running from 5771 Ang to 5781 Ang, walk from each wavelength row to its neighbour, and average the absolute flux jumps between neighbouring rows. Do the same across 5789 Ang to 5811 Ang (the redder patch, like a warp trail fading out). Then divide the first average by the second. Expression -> 1.8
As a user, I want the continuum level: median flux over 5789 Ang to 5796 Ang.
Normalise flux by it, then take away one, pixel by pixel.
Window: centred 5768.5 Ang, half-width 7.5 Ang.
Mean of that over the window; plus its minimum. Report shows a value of 0.15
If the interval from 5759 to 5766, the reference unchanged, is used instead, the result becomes 0.11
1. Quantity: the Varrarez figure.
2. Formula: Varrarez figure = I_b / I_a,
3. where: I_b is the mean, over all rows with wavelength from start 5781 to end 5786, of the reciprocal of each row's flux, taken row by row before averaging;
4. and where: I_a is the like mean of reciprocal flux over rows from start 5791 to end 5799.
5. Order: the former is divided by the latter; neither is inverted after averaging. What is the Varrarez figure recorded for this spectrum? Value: 0.99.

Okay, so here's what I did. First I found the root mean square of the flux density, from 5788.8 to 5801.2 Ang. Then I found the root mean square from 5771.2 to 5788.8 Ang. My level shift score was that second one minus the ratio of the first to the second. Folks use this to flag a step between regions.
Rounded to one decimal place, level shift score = 23.3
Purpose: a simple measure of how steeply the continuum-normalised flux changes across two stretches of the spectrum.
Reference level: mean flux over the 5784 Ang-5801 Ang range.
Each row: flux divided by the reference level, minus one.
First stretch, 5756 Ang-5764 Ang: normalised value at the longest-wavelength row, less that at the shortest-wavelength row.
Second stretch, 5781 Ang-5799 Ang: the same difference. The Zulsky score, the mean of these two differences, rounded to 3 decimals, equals -0.042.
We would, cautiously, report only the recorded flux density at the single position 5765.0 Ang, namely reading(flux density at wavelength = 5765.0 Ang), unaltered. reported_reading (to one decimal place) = 23.7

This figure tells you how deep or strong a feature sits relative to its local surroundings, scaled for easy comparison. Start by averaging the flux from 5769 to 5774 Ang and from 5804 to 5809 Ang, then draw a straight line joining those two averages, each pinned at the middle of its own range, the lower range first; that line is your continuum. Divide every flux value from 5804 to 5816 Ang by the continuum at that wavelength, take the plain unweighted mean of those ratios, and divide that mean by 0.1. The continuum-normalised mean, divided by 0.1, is 10.1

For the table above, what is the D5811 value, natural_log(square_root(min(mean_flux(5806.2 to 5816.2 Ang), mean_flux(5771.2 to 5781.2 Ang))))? 1.59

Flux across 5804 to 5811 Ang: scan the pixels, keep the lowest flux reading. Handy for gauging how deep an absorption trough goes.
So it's 23.2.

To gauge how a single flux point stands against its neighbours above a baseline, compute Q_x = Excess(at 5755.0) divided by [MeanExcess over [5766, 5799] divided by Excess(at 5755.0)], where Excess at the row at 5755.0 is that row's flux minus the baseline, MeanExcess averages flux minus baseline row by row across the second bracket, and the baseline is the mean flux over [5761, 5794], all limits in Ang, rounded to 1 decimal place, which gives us -1.0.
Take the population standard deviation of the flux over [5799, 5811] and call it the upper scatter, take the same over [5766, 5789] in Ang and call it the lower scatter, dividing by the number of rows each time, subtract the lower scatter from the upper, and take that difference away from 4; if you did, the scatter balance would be 4.98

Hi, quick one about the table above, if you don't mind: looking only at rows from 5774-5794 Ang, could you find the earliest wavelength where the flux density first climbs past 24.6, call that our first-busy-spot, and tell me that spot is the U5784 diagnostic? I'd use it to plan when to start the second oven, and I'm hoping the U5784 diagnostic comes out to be 5775.0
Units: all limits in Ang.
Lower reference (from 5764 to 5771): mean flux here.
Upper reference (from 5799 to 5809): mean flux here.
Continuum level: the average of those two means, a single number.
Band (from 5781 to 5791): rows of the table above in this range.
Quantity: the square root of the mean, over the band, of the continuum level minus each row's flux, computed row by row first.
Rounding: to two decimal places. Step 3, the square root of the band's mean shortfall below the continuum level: 1.75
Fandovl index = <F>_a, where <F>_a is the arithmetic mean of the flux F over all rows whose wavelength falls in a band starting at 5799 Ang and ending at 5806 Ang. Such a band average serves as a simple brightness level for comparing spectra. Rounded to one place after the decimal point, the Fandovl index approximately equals 26.3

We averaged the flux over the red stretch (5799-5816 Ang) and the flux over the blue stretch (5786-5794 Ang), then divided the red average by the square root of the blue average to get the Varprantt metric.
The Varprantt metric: 5.3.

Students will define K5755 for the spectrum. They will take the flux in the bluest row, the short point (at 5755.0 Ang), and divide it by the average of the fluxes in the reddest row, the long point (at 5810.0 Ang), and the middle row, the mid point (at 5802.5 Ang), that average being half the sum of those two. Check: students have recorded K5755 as 0.931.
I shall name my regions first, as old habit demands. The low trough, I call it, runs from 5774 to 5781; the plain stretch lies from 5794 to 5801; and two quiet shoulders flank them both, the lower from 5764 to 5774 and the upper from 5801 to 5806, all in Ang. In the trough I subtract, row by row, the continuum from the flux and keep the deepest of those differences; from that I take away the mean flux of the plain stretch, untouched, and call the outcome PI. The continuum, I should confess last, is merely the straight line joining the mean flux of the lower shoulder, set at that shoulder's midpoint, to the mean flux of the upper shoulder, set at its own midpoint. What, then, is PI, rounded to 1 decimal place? -27.7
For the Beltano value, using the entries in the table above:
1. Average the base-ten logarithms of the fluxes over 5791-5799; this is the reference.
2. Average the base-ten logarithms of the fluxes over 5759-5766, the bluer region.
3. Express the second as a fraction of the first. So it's 1.02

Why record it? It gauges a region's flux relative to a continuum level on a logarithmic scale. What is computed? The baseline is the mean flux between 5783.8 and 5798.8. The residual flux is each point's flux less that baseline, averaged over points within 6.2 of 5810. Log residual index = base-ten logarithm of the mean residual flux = 0.1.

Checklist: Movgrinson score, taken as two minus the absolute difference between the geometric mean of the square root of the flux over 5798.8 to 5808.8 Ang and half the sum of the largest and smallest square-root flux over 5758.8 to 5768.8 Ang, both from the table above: 1.94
